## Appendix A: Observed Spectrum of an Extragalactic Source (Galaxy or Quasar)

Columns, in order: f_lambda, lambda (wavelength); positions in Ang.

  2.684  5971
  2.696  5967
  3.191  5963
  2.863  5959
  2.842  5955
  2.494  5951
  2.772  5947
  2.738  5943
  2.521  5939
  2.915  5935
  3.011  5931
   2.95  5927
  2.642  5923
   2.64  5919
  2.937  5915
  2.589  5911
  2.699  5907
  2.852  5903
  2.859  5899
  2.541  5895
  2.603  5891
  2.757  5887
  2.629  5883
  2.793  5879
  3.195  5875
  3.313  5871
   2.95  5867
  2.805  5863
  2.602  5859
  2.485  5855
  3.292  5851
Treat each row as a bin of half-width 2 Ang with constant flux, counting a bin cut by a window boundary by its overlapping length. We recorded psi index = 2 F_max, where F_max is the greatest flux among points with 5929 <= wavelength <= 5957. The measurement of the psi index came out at 6.02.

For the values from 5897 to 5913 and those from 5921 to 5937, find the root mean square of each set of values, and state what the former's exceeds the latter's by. -0.13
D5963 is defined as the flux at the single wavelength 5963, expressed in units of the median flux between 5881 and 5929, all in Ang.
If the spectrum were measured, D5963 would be 1.19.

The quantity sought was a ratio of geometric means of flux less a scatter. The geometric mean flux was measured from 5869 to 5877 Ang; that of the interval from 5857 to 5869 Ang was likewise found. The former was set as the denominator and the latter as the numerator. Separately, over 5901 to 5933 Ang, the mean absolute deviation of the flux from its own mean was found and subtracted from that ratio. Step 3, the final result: 0.71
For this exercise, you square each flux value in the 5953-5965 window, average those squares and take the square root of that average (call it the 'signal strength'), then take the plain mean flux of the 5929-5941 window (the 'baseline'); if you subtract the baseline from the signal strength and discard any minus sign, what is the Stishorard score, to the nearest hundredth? 0.15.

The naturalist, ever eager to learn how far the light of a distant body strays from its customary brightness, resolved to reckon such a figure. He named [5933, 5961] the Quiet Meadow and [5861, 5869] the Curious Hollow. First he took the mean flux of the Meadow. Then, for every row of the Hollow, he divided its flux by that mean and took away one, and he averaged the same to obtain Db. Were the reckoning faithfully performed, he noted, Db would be 0.052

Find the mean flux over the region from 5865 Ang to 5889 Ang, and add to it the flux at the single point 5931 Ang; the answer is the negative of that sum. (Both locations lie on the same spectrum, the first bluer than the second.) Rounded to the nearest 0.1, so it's -6.0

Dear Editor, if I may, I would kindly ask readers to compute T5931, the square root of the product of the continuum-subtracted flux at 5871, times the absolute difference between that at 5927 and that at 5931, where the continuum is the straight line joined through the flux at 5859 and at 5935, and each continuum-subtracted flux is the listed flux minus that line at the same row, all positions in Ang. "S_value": 0.17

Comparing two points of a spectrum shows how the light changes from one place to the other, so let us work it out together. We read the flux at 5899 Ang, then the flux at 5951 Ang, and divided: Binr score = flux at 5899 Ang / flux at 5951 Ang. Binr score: 1.15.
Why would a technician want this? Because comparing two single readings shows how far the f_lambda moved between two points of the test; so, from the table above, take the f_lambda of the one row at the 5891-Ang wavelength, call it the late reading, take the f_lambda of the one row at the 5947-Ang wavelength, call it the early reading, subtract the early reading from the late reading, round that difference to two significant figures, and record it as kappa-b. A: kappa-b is -0.17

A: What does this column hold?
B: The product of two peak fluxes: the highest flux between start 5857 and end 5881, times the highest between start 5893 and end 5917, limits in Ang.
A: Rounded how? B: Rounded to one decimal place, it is 9.7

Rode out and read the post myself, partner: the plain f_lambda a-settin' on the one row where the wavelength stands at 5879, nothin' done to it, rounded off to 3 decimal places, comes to 2.793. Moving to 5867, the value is 2.950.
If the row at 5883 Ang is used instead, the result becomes 2.629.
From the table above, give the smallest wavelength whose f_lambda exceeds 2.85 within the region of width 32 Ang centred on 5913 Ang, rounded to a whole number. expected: 5899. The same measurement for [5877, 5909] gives 5899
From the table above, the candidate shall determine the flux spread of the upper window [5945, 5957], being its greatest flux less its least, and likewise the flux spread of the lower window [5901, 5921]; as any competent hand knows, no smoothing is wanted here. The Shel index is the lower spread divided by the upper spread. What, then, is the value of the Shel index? 1.00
